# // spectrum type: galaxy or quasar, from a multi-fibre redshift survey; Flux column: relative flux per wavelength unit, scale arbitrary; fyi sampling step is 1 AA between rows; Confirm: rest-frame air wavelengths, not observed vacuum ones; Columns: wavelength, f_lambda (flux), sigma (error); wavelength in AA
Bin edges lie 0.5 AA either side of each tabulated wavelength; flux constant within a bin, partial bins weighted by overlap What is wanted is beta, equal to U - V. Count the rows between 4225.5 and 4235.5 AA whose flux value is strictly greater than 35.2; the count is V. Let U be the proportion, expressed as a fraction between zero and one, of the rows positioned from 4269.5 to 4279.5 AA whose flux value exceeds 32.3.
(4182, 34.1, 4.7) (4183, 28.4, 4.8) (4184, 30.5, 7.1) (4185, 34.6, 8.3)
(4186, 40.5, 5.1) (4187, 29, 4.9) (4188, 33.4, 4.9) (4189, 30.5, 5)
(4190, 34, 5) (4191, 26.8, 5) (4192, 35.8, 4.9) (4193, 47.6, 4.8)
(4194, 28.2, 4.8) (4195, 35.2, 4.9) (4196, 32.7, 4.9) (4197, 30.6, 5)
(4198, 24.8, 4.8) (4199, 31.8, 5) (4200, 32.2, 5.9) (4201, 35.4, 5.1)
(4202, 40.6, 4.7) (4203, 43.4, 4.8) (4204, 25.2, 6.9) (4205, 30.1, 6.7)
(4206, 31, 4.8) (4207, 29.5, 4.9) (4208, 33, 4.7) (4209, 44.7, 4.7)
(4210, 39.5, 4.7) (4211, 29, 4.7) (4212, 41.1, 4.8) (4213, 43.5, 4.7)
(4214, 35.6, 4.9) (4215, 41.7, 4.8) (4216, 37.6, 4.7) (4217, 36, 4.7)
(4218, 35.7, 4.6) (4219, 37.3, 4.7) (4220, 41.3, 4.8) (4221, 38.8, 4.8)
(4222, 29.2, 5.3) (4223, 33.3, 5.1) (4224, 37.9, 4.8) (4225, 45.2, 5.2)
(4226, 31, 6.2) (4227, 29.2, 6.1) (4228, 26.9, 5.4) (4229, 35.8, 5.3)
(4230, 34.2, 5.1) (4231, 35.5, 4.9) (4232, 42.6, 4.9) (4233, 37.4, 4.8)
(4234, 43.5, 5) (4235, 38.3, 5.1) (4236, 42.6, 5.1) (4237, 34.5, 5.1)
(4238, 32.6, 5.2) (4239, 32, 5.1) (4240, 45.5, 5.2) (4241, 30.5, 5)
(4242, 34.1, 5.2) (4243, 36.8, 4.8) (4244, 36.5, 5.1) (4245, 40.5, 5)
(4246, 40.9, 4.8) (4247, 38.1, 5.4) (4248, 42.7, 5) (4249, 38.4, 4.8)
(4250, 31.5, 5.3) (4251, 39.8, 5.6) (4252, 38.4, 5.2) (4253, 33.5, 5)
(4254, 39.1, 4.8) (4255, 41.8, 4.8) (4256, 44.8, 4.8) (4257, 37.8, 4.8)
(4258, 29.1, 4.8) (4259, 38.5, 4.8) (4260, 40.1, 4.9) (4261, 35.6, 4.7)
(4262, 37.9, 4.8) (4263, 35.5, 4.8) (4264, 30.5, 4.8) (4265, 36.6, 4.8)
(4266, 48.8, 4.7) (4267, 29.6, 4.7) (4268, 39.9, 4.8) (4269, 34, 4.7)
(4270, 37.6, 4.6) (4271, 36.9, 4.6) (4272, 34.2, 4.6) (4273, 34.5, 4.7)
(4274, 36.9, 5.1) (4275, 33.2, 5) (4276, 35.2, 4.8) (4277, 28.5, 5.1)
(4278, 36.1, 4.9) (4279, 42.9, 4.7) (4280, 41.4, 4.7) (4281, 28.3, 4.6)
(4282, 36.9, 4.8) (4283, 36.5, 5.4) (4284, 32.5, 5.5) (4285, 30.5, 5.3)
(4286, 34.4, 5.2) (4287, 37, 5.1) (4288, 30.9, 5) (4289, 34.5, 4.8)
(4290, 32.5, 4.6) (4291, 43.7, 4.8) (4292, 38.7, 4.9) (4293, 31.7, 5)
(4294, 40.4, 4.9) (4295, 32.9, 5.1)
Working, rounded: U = 0.90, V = 6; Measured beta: -5.1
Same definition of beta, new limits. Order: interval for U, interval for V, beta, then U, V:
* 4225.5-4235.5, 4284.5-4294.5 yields -3.3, 0.70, 4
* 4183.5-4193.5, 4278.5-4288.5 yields -4.4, 0.60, 5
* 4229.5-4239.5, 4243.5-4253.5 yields -7.1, 0.90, 8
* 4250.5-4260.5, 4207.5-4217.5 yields -7.1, 0.90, 8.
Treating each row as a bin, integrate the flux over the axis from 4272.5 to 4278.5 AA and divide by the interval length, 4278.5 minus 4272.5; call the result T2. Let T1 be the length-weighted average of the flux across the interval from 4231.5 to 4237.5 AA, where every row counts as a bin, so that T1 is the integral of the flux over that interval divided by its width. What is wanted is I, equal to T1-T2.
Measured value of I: 6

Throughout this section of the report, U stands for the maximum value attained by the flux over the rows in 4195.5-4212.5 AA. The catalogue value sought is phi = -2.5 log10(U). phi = -4.13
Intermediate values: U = 44.7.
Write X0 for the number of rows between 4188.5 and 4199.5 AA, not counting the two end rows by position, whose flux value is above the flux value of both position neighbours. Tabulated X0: 3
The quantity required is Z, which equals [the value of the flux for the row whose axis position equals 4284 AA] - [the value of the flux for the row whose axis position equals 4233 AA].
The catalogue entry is -5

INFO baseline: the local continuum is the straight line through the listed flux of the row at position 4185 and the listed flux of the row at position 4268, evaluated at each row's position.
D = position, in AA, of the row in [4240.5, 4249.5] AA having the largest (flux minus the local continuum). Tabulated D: 4248 AA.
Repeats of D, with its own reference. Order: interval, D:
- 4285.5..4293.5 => 4291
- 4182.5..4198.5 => 4193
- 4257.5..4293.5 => 4266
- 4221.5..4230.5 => 4225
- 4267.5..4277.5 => 4268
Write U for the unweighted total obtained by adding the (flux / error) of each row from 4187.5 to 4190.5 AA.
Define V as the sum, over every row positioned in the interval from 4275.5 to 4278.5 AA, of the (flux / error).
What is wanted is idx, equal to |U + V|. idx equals 40.0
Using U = 19.7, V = 20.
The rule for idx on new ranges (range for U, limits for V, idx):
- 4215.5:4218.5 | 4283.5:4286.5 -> 41.7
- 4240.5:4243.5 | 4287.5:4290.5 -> 40.8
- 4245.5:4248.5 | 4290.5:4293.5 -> 47.5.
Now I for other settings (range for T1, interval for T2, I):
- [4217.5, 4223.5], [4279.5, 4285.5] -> 2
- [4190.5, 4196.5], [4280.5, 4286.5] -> 1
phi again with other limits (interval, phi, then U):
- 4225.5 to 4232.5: -4.07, 42.6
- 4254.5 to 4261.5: -4.13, 44.8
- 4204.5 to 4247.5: -4.15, 45.5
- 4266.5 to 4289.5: -4.08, 42.9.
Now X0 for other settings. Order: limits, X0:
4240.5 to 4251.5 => 3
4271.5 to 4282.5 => 3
